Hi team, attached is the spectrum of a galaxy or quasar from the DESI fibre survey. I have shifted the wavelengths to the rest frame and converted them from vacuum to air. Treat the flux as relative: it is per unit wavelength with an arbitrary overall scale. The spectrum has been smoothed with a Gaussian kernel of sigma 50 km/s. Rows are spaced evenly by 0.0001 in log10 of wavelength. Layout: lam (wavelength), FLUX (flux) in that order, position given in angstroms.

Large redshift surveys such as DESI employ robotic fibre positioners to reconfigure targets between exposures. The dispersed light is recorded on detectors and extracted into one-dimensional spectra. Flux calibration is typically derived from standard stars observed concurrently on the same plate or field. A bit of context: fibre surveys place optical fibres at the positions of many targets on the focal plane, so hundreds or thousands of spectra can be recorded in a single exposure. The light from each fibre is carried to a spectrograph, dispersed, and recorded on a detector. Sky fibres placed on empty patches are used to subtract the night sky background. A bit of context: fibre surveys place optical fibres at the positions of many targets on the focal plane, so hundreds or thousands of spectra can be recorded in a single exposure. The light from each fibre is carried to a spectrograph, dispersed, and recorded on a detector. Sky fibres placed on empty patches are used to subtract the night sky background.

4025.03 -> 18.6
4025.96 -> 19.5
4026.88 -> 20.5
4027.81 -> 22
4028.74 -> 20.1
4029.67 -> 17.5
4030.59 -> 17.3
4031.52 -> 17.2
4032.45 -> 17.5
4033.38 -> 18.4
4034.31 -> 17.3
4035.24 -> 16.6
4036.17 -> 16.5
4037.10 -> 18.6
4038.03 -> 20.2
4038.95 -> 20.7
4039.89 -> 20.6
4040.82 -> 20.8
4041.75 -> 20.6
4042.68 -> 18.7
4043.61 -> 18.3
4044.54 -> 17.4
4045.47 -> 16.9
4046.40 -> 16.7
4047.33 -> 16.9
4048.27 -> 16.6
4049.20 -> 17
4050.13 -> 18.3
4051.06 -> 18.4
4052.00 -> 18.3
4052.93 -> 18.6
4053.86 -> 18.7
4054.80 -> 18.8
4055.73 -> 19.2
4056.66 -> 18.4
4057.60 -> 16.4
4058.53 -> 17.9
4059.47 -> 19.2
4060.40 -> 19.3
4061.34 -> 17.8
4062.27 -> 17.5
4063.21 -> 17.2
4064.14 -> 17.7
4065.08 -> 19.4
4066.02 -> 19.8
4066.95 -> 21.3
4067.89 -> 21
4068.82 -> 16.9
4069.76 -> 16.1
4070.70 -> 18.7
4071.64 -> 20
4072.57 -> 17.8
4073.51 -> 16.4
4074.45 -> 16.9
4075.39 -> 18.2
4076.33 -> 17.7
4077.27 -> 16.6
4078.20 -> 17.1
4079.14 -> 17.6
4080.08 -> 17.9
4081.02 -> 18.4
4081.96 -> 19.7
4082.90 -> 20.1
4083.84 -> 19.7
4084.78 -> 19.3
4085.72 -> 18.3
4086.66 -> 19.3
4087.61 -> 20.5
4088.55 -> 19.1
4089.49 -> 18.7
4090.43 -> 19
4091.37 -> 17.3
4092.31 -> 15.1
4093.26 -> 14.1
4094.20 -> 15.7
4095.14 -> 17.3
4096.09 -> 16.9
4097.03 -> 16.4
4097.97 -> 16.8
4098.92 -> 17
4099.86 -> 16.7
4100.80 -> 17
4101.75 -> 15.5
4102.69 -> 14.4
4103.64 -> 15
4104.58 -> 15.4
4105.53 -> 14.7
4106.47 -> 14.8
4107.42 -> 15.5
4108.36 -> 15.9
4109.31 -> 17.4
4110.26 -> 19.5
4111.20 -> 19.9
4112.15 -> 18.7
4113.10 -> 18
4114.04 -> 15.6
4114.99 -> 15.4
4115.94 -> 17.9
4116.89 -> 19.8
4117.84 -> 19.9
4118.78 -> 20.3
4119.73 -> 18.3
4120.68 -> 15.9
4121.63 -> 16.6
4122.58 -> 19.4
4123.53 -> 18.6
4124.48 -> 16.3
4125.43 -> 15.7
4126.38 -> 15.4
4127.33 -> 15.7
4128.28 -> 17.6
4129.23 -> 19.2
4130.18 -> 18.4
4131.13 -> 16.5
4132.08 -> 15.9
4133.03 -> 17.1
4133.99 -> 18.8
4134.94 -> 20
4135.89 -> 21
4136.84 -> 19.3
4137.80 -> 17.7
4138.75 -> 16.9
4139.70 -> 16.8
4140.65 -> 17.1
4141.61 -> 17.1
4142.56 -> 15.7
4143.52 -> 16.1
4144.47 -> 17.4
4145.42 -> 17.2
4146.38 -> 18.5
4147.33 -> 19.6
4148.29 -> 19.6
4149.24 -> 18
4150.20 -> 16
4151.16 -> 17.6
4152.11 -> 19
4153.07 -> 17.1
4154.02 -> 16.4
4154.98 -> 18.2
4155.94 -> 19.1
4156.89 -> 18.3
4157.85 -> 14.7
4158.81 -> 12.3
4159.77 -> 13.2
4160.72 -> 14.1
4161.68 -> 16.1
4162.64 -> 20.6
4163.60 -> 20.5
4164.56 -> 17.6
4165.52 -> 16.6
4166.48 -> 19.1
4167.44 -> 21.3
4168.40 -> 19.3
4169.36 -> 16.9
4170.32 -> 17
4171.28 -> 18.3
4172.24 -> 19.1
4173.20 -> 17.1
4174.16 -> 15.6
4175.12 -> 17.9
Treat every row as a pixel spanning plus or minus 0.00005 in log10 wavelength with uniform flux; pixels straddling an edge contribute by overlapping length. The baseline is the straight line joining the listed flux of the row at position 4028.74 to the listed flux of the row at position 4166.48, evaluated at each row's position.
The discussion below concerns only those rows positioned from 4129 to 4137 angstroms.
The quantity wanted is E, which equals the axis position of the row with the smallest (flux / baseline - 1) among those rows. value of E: 4132.08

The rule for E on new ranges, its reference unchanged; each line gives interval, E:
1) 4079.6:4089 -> 4080.08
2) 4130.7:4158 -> 4157.85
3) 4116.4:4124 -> 4120.68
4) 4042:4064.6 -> 4057.60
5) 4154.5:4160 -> 4158.81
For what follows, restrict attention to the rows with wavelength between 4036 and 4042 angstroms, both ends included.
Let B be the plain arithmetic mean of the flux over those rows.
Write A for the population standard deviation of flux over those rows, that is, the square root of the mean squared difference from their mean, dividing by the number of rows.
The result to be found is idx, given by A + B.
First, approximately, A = 1.49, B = 19.7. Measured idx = 21.2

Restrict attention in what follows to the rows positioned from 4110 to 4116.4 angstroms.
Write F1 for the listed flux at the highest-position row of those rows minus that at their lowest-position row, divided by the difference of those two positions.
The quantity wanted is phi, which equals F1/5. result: -0.06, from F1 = -0.3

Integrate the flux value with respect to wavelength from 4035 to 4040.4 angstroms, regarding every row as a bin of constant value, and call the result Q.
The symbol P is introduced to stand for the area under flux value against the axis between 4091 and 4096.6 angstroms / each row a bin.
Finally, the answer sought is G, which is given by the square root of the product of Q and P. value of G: 95.9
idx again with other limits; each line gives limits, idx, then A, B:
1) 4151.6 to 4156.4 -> 19.0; 1.06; 18.0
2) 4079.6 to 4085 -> 20.0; 0.78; 19.2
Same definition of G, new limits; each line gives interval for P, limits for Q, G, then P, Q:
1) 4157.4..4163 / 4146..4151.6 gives 92.7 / 84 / 102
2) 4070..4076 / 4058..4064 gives 108.1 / 107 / 109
